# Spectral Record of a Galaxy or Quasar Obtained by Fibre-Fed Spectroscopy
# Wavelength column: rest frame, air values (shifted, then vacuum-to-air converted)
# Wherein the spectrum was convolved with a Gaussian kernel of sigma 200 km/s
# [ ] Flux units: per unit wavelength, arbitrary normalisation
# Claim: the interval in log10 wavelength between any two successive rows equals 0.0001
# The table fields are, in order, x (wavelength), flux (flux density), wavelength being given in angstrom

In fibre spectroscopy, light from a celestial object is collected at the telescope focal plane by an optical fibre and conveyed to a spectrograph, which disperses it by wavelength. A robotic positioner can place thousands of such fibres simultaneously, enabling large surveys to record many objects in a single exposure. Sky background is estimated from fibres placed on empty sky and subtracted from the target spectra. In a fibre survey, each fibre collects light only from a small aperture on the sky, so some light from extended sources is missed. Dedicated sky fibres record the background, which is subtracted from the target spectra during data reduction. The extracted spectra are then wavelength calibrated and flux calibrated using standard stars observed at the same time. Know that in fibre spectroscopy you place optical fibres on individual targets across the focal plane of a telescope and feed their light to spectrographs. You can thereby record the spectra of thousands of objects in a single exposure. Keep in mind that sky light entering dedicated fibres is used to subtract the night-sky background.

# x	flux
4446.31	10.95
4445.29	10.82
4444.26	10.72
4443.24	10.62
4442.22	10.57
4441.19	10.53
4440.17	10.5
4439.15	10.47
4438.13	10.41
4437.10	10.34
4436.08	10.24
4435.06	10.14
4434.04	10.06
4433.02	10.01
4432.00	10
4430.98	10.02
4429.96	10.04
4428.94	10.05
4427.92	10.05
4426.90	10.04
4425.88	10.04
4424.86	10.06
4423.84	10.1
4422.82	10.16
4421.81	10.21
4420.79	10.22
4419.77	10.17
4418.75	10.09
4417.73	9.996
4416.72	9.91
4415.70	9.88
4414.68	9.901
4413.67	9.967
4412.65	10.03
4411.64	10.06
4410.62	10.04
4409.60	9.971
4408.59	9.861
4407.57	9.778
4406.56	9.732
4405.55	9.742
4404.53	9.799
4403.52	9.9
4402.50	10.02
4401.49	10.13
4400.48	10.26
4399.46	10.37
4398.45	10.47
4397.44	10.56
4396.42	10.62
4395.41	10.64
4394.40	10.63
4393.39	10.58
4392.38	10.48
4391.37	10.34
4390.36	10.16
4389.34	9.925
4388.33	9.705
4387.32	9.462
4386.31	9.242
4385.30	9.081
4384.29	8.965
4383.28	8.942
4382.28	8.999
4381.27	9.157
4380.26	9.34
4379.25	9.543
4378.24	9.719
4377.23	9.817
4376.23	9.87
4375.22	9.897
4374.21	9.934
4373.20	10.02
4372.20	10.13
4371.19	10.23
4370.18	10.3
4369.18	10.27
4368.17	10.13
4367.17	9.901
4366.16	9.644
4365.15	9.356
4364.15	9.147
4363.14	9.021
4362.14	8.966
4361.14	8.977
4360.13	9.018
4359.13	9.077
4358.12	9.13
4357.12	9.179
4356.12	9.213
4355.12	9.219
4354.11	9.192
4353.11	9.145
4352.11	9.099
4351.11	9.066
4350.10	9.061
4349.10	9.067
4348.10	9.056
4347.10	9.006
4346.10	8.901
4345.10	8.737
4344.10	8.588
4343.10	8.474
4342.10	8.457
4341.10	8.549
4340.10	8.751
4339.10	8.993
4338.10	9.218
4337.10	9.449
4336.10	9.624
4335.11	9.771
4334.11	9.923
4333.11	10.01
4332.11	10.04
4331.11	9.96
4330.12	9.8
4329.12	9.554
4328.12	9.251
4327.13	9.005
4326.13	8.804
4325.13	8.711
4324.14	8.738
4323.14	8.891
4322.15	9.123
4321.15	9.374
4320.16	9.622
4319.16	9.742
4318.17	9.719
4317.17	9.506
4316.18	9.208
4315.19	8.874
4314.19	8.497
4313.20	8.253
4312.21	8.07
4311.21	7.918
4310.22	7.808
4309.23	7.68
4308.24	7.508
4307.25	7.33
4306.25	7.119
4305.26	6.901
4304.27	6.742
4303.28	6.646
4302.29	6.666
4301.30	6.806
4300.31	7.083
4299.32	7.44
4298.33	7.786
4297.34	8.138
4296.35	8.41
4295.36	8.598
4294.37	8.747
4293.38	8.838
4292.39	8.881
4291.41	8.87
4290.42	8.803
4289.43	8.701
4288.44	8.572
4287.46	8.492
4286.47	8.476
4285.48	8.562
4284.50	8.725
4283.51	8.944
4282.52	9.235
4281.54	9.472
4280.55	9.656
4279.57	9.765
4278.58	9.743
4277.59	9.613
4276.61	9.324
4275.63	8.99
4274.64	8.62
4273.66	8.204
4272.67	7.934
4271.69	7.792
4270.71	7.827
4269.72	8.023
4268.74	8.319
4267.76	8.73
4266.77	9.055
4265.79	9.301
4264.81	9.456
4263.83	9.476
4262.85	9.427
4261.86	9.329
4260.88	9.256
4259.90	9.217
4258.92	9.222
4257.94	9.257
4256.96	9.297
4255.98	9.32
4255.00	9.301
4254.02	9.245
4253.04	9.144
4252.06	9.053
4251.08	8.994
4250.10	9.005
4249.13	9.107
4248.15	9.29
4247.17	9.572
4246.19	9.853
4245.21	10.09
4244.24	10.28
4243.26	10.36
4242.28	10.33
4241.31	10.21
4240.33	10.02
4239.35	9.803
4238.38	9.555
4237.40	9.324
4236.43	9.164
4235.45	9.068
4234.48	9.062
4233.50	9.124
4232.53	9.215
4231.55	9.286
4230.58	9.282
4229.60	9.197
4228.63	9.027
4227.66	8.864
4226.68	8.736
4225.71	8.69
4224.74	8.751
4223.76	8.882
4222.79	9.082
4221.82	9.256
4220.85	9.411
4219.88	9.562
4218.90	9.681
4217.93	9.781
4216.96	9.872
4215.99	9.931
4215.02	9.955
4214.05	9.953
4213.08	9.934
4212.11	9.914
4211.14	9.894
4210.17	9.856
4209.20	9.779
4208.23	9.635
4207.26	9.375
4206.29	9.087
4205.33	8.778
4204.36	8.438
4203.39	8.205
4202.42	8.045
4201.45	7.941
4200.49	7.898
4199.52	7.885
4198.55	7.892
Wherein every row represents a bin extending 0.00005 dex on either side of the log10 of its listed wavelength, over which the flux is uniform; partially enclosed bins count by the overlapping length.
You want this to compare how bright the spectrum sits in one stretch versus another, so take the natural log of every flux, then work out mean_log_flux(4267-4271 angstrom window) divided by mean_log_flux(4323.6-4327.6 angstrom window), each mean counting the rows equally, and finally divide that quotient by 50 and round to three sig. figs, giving 0.0194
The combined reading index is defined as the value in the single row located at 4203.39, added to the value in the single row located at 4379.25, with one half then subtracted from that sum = 17.2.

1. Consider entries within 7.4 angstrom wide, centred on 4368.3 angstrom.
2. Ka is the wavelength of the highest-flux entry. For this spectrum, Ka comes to 4370.18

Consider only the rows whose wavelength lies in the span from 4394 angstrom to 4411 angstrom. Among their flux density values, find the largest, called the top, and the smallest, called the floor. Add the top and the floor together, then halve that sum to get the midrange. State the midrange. 10.2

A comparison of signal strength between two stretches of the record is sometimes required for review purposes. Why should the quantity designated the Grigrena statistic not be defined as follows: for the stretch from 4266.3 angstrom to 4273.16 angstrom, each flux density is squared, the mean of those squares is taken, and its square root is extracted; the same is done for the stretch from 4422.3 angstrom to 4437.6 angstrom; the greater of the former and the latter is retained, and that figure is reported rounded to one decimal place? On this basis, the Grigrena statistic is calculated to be 10.1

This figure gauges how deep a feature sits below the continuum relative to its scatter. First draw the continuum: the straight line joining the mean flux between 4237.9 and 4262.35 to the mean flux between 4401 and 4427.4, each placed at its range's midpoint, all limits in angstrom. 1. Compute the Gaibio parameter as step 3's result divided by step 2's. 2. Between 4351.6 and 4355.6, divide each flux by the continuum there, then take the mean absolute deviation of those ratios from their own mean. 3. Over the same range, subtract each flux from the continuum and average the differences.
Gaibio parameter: 165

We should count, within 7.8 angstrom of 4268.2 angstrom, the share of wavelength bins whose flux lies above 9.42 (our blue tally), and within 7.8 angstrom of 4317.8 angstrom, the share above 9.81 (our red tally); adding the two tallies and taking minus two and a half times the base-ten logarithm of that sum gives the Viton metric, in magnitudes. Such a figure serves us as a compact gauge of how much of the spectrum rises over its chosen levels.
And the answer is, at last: 1.8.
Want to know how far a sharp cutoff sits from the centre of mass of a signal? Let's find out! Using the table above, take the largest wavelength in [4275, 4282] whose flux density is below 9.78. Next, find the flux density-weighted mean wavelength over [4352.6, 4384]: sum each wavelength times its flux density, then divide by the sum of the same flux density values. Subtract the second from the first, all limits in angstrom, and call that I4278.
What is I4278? -86.8 angstrom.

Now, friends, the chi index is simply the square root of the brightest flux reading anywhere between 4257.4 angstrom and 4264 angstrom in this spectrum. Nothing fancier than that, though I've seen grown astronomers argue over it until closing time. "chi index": 3.08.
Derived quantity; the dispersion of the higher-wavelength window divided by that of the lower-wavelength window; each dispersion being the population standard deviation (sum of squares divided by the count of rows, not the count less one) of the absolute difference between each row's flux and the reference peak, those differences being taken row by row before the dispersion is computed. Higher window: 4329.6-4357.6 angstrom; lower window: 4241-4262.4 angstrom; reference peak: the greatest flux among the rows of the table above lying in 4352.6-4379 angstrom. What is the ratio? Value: 1.1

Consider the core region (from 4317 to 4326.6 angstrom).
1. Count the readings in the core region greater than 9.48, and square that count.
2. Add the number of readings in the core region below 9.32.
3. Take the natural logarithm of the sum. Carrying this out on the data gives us 3.0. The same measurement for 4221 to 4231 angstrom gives 2.3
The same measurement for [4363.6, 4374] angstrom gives 4.2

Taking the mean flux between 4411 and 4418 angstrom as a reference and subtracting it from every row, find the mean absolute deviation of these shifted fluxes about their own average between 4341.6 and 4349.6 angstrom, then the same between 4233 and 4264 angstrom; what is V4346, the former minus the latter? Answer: -0.1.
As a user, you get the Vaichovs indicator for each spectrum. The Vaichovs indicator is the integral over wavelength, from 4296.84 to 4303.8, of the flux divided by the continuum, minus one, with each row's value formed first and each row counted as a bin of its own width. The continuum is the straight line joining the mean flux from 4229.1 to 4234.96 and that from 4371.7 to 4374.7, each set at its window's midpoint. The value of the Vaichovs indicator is -1.7 angstrom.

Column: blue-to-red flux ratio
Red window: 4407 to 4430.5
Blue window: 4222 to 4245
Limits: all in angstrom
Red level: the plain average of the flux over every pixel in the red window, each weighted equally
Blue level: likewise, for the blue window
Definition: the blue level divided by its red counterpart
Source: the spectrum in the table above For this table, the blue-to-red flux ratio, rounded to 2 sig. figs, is 0.93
